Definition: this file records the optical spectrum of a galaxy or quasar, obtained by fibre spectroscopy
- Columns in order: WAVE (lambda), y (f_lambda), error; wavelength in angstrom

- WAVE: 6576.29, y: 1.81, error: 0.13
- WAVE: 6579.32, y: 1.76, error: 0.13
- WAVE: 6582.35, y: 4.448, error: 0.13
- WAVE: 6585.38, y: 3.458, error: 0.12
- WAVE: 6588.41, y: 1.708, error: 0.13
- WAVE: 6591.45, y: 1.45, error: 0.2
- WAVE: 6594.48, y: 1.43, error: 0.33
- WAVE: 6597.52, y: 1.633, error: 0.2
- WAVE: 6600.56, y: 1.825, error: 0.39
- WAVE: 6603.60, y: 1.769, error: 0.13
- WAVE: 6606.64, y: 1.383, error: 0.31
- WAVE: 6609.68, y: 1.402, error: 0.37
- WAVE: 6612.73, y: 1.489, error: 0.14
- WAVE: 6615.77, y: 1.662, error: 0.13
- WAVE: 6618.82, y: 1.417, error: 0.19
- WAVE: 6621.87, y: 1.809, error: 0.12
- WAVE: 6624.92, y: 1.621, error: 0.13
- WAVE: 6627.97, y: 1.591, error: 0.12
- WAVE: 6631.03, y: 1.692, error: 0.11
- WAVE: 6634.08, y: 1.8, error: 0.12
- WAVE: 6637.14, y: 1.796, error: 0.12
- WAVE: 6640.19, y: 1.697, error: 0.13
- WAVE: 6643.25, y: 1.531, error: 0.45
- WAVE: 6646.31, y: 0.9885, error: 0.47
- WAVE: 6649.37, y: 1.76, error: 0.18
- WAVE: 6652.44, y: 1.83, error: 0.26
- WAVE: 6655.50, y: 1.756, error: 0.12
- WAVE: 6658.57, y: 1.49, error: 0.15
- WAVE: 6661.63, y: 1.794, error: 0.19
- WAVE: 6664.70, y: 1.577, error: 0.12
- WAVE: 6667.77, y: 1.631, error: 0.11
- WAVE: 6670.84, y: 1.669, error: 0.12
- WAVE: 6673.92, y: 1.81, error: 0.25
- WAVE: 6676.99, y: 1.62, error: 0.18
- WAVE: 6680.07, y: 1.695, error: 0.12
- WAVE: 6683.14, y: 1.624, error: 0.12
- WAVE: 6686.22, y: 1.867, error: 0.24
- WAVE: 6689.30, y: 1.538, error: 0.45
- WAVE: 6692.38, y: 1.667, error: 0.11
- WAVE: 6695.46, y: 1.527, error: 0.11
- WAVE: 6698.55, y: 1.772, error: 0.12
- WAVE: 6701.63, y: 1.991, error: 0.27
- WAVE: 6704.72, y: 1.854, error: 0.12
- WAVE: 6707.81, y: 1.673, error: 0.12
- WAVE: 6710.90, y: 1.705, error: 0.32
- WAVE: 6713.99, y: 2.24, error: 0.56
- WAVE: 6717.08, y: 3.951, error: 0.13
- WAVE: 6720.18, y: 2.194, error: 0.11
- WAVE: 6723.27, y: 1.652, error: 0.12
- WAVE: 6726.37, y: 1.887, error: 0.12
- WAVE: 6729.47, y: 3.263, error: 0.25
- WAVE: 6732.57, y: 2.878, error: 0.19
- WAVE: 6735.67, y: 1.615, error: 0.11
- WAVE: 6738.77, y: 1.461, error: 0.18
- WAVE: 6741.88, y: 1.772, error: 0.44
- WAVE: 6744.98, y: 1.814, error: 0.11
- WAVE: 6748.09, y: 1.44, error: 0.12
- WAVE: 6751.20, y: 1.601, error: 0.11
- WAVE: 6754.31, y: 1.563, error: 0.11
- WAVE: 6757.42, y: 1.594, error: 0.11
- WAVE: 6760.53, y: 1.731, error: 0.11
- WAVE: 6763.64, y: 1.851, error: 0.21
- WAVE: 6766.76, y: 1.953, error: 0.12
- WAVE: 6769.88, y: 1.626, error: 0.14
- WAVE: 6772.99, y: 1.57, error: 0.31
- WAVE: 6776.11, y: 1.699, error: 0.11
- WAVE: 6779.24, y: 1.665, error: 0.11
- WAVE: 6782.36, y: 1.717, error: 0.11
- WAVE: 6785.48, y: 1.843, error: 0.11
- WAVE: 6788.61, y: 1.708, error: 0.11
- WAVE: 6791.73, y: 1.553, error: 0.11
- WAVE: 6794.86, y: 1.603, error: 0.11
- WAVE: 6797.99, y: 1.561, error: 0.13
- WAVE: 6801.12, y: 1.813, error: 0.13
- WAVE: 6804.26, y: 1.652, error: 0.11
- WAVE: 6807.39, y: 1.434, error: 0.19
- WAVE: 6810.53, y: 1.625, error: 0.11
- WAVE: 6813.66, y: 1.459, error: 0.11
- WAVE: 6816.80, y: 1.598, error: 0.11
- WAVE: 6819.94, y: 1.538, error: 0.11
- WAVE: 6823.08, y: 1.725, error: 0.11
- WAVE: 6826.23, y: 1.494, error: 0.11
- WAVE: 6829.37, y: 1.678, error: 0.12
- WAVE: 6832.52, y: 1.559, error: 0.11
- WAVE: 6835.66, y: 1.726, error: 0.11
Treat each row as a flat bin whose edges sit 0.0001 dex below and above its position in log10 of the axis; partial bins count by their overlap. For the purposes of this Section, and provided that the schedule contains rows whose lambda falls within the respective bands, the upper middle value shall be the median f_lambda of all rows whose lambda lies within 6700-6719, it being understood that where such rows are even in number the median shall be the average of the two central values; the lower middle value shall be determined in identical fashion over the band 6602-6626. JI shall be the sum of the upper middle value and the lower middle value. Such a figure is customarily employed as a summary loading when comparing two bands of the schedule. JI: 3.48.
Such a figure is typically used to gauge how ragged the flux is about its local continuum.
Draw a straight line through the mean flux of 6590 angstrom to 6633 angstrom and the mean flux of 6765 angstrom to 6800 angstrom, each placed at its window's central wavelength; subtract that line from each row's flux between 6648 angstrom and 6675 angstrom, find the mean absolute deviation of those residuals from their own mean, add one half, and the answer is 0.60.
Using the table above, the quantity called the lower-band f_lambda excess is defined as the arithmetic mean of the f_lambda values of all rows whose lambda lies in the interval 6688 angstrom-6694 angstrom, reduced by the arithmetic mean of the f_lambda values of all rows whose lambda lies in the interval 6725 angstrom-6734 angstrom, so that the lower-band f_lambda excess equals -1.1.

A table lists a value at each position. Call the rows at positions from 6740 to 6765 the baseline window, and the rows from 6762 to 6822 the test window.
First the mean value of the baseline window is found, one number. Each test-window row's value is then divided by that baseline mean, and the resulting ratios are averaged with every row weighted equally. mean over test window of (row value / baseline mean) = 0.99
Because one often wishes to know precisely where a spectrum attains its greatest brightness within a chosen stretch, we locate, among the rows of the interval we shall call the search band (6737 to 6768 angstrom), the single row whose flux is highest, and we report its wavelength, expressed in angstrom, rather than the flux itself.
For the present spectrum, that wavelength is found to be 6766.76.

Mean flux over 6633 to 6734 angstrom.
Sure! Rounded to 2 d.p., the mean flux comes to 1.87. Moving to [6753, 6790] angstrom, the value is 1.71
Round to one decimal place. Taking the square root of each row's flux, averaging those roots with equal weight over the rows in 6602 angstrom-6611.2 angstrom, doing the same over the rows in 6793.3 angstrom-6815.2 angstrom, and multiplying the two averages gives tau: 1.6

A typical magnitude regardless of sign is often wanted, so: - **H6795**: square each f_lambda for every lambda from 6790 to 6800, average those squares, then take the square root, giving 1.57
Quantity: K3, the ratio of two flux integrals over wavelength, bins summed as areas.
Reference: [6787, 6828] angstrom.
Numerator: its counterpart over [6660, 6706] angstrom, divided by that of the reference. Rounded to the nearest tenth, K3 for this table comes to 1.2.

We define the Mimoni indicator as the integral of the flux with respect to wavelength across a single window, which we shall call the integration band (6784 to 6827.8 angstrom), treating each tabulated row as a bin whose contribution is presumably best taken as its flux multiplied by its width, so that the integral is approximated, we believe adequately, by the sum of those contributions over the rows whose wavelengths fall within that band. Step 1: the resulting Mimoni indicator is 71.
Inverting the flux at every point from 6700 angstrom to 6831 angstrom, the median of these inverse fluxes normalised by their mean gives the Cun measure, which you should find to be 1.04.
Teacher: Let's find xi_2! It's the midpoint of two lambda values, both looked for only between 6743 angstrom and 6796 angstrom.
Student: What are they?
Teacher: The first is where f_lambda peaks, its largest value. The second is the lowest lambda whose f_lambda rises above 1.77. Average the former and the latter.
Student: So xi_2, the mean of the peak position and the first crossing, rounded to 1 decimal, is 6755.9 angstrom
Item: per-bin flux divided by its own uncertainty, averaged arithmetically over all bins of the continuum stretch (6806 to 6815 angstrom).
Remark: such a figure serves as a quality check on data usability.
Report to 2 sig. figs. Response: 12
